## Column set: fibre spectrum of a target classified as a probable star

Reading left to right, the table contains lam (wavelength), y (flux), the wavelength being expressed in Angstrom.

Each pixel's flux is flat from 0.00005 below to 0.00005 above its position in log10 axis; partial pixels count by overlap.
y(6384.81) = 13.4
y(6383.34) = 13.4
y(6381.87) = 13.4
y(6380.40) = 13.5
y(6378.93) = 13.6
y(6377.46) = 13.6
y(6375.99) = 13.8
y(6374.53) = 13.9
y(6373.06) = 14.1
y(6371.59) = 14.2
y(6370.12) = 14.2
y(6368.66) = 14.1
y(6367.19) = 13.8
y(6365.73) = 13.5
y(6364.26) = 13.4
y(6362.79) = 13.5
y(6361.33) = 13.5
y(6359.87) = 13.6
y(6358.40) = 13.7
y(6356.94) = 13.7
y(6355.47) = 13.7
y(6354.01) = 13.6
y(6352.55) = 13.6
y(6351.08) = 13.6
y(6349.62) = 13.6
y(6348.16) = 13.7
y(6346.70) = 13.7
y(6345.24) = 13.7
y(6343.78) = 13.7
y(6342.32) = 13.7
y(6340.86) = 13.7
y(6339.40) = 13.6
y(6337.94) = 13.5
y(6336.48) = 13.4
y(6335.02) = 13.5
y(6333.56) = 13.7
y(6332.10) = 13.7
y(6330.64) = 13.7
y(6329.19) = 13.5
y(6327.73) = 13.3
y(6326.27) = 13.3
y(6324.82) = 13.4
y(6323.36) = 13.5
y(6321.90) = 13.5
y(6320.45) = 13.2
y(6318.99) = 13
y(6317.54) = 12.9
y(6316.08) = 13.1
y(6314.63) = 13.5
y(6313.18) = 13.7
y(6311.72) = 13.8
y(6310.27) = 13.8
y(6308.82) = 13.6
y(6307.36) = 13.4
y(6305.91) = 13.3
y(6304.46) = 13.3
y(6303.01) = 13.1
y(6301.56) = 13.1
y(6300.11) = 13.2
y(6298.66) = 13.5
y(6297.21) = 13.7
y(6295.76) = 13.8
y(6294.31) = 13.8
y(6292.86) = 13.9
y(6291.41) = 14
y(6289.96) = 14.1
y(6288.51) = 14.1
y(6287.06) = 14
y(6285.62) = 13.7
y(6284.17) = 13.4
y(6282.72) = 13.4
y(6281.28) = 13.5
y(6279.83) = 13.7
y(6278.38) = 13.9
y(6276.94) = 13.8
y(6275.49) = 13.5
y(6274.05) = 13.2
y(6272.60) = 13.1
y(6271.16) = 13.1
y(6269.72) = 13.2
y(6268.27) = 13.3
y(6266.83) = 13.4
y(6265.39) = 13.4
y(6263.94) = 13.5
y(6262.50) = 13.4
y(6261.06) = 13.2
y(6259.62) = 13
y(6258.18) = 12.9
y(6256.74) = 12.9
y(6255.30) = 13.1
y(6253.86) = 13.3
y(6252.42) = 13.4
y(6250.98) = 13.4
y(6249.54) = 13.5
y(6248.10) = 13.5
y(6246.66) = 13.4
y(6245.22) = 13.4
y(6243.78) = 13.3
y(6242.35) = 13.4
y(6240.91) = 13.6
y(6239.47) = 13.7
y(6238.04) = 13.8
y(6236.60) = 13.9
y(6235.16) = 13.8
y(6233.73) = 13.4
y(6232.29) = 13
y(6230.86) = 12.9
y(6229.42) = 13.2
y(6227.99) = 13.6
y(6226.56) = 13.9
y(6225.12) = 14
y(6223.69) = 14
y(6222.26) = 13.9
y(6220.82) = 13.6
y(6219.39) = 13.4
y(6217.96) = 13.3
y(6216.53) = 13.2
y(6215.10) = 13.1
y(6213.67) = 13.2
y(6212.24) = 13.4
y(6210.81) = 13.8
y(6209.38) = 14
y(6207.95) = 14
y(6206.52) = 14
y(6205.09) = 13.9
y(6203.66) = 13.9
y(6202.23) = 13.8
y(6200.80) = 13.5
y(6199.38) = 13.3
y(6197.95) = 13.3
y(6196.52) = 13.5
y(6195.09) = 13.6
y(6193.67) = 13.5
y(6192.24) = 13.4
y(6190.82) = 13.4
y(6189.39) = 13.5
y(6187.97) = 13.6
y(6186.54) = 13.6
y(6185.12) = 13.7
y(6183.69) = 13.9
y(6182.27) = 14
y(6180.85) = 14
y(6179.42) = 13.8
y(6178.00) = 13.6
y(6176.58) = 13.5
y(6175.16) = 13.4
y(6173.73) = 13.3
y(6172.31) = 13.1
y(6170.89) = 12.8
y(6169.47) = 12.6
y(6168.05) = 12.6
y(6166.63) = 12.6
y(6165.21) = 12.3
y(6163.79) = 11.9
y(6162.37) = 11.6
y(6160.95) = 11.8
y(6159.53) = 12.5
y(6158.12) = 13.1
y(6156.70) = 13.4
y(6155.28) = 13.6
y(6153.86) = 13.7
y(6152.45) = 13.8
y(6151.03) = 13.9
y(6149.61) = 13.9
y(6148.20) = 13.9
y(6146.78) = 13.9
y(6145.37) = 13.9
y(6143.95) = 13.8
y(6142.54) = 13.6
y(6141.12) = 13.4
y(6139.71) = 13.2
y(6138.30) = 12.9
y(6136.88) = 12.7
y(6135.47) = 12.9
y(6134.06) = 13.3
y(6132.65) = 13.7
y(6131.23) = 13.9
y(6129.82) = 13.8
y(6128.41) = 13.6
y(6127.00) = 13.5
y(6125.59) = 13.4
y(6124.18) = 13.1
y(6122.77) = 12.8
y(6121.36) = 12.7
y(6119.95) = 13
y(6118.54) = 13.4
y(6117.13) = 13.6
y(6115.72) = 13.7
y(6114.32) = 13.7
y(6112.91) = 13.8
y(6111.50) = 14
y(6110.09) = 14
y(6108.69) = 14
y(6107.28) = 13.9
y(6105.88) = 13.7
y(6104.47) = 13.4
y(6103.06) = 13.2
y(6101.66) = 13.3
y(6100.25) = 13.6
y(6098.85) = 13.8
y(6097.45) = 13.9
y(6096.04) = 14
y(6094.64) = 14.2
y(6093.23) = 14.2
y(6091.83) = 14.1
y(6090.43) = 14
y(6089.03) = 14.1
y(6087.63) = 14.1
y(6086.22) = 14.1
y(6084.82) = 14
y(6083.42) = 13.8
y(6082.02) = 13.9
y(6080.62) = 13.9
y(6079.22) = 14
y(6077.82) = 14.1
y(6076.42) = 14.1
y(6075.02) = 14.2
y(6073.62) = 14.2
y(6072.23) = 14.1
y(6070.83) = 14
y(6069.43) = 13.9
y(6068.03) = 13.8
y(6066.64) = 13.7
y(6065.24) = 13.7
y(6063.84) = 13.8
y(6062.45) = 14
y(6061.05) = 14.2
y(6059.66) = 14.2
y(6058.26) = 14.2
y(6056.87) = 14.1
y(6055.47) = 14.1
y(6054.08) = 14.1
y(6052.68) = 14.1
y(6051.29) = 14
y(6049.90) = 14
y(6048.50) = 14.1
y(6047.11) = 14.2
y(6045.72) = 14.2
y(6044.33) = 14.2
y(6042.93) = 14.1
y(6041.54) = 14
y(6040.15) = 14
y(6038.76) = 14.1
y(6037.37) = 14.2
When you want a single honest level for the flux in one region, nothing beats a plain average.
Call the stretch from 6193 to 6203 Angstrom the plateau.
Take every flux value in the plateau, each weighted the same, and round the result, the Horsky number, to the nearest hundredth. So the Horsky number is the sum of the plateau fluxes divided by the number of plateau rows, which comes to 13.50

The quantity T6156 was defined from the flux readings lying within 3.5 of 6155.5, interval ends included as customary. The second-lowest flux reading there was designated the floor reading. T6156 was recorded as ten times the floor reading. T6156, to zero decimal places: 134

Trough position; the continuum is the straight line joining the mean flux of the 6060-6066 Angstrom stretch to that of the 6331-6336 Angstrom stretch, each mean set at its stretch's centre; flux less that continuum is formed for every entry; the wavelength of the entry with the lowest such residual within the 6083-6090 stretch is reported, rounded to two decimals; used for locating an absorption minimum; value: 6083.42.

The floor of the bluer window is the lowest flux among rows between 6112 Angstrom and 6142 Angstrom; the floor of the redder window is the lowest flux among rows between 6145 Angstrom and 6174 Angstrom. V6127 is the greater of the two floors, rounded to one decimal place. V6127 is 12.7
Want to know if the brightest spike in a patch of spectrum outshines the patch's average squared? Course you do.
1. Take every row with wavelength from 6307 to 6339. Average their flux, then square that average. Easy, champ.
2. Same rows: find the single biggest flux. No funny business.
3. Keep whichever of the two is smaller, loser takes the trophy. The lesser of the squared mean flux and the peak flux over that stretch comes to 13.8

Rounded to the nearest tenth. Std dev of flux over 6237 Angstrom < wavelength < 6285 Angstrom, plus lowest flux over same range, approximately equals 13.1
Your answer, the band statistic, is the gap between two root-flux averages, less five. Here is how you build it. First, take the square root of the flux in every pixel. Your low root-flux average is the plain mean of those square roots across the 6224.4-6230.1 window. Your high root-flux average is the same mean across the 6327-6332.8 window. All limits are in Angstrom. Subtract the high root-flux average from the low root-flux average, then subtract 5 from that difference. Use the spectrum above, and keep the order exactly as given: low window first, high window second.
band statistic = -4.98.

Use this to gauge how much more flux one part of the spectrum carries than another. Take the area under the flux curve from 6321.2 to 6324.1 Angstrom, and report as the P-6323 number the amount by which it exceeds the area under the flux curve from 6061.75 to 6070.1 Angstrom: -76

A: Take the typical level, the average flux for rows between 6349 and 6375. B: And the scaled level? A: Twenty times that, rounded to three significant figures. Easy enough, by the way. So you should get 275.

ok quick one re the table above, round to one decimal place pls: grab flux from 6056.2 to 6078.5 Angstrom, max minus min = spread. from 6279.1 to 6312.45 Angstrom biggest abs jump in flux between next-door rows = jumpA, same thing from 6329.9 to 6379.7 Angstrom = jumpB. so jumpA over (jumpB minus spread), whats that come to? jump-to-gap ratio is -1.5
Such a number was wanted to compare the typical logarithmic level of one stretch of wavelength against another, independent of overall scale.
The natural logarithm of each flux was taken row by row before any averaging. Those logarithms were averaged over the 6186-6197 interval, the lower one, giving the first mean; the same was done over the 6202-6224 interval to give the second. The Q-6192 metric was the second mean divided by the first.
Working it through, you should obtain 1.00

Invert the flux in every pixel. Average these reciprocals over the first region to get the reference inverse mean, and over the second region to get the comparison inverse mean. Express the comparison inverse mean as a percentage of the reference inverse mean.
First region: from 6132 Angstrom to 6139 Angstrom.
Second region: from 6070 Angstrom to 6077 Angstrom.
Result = 93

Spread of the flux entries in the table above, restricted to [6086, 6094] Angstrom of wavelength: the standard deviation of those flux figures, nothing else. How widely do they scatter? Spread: 0.06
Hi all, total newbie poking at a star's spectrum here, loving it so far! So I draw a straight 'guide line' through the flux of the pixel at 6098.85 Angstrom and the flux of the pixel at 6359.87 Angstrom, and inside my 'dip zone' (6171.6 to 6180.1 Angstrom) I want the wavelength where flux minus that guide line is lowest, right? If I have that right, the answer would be 6172.31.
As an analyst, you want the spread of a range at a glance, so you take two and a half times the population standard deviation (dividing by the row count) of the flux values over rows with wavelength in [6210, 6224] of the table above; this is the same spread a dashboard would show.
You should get 0.75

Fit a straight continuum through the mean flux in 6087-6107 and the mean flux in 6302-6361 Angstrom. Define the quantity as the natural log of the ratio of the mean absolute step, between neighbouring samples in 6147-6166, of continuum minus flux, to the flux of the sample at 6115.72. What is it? -4.0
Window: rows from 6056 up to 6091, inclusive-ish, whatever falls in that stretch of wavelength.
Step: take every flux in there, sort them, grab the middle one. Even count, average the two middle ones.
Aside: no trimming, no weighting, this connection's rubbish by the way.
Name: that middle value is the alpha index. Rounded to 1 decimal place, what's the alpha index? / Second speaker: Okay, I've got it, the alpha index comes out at 14.0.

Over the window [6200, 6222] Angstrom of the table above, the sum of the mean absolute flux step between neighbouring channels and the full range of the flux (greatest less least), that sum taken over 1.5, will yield 0.69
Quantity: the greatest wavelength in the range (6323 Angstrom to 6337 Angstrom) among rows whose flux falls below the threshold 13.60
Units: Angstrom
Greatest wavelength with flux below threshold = 6336.48 Angstrom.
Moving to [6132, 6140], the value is 6139.71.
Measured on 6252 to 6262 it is 6261.06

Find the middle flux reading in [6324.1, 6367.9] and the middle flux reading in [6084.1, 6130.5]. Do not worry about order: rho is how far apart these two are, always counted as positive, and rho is 0.20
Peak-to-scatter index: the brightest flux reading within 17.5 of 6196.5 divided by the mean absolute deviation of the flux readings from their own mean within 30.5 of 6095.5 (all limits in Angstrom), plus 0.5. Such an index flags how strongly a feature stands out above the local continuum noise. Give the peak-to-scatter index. 48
